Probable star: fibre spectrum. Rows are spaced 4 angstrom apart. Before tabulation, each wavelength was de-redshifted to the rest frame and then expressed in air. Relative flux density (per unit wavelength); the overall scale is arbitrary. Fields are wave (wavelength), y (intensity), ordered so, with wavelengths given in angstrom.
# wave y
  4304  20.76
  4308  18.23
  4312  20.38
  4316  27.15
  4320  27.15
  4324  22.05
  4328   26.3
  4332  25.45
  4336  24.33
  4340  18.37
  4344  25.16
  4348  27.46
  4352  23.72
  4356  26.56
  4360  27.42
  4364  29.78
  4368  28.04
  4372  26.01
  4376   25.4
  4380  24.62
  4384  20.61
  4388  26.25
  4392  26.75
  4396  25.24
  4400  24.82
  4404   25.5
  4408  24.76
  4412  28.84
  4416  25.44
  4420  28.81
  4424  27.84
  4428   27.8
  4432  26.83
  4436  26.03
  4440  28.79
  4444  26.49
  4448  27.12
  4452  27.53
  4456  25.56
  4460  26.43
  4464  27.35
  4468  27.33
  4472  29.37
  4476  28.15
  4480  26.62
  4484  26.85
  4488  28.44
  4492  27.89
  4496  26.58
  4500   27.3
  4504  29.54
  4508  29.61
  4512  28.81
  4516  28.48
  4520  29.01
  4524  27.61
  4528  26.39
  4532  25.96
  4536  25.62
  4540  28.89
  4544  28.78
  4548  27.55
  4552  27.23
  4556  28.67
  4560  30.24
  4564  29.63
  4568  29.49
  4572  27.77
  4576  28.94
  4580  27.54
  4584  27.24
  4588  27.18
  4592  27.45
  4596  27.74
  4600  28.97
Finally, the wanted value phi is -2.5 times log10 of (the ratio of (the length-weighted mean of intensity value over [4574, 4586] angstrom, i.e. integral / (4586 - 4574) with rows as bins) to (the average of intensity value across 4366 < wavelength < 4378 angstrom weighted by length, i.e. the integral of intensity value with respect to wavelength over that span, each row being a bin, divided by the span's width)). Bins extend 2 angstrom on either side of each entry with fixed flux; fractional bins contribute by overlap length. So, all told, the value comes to -0.057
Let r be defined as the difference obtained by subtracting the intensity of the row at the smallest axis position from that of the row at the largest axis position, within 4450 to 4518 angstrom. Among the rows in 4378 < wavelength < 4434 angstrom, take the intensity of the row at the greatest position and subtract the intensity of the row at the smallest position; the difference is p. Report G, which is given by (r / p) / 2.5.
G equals 0.2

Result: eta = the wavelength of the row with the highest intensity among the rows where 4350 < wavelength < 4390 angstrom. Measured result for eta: 4364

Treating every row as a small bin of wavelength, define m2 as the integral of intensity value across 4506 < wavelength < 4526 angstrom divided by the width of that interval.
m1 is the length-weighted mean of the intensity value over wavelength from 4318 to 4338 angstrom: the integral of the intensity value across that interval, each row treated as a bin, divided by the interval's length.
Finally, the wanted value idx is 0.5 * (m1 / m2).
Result 0.44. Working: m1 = 25.1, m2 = 28.7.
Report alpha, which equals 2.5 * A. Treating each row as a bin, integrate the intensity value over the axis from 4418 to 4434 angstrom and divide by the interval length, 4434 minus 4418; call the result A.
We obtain 70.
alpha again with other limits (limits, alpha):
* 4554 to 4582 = 72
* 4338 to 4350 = 59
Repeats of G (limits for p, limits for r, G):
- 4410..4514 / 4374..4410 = 8.5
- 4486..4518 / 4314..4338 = -28.2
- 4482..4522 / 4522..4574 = 0.0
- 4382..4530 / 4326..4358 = 0.0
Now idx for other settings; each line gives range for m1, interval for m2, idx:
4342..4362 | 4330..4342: 0.57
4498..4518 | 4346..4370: 0.53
